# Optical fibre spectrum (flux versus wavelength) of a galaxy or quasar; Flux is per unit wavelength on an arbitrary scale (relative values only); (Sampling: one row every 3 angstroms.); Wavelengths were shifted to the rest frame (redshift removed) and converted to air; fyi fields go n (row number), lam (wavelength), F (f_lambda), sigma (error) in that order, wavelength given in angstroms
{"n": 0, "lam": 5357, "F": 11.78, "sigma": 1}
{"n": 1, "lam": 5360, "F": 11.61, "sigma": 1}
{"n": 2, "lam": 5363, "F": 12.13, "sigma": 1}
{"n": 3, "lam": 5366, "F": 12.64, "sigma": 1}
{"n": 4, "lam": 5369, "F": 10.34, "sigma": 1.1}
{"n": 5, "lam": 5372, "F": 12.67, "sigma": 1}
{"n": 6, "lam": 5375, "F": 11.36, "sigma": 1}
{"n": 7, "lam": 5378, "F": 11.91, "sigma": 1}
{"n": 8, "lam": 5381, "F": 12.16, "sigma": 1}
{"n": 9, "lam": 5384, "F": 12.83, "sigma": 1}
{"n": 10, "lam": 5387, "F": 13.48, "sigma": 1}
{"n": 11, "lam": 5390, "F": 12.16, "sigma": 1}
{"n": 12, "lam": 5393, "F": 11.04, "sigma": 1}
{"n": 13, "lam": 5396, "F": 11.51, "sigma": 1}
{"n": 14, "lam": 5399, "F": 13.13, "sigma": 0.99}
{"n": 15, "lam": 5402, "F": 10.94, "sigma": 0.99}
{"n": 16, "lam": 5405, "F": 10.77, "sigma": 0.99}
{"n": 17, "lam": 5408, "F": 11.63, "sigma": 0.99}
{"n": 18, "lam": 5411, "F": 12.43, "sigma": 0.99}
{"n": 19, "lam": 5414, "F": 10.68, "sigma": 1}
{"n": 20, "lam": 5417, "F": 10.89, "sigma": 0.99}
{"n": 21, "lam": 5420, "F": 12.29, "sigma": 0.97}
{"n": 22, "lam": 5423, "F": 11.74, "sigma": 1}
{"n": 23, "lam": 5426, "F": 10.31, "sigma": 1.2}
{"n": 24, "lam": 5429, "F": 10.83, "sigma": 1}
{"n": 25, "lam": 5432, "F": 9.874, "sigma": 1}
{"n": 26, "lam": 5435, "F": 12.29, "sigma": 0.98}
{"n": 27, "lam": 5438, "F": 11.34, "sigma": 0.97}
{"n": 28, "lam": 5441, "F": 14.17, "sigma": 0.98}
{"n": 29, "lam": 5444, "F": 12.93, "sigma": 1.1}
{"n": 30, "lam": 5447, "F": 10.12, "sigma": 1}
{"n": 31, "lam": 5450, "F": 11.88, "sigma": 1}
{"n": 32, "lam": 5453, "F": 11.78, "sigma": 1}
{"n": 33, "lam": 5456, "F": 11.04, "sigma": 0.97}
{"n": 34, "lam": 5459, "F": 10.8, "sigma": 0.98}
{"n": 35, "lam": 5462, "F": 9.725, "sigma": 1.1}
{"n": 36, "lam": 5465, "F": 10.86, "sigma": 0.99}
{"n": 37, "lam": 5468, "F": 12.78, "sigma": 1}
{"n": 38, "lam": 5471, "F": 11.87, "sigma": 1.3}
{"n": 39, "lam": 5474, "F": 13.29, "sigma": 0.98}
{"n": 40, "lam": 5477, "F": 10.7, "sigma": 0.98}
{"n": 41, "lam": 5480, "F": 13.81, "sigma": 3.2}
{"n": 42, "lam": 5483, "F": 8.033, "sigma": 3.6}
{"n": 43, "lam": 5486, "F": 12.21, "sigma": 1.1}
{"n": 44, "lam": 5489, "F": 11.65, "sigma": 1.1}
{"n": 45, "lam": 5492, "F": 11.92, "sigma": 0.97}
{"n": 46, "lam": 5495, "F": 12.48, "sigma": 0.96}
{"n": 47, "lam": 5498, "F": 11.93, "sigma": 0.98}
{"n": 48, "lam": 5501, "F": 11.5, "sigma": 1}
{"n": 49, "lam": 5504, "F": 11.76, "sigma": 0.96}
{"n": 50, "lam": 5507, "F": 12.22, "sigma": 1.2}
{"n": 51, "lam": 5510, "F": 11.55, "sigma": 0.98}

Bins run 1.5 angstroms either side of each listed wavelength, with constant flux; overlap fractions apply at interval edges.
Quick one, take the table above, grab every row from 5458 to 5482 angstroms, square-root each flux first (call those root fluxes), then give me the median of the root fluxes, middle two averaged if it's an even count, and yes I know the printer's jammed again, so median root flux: 3.37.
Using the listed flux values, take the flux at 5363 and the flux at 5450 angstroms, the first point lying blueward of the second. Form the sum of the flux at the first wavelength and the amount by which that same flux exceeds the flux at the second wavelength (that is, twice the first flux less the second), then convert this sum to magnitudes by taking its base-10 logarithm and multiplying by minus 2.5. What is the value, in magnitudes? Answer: -2.73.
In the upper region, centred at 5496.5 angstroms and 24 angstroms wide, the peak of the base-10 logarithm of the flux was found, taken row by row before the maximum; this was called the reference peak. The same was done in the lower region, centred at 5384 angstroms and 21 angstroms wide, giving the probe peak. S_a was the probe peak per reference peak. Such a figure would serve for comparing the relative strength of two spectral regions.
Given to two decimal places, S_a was 1.03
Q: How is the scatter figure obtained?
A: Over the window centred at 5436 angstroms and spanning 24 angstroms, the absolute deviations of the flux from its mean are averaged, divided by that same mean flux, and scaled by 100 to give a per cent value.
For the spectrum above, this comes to 11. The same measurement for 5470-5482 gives 9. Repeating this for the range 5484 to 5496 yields 2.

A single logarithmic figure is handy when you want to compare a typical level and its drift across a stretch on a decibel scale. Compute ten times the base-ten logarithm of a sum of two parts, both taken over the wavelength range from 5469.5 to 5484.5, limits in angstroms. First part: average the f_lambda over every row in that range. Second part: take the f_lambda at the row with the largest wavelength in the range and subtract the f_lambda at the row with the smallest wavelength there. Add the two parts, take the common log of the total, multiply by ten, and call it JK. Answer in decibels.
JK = 8.9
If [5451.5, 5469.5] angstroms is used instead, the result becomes 10.9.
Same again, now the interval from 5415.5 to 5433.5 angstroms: 10.0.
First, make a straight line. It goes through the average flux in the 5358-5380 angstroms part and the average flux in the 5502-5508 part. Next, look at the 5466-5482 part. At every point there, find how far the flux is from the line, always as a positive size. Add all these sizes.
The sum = 5.4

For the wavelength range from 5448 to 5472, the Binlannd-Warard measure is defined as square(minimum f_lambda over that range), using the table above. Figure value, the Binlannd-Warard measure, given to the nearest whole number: 95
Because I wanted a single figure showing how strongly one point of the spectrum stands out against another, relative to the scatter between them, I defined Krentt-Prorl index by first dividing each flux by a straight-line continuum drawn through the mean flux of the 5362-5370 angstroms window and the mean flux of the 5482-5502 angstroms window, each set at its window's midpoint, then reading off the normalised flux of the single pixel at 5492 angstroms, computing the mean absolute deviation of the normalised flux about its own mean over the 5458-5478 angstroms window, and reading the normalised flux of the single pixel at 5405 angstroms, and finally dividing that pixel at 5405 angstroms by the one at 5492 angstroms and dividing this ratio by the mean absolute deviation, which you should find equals 10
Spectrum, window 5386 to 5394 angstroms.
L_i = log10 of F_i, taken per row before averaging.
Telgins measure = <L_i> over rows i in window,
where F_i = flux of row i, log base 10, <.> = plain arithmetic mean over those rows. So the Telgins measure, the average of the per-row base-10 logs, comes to 1.09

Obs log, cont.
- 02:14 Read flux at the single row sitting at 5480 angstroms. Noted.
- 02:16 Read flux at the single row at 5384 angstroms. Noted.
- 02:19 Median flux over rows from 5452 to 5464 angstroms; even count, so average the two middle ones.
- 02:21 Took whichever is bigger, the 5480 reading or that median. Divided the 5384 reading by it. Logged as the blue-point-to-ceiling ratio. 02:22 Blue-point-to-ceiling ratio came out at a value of 0.929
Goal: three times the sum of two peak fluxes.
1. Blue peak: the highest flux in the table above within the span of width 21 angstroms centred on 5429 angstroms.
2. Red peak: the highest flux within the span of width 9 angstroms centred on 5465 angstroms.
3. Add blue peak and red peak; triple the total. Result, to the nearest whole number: 75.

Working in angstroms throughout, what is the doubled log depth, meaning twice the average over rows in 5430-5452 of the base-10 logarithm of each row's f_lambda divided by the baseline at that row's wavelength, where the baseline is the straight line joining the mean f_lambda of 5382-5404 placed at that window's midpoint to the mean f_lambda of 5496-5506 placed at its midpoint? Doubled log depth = -0.02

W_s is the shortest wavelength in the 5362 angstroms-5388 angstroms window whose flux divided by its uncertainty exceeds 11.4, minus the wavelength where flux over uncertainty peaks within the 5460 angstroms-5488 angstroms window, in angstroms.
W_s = -111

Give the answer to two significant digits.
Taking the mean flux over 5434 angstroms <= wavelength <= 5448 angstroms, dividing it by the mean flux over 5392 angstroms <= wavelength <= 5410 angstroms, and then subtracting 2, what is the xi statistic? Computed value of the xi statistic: -0.94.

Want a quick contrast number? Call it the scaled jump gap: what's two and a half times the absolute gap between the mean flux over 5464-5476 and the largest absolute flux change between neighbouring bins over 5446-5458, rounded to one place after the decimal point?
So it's 26.1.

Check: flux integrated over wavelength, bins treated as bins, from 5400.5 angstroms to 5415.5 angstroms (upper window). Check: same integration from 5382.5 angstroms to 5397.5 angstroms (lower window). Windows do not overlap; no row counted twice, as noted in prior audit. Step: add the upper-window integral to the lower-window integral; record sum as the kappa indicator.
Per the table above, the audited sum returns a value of 352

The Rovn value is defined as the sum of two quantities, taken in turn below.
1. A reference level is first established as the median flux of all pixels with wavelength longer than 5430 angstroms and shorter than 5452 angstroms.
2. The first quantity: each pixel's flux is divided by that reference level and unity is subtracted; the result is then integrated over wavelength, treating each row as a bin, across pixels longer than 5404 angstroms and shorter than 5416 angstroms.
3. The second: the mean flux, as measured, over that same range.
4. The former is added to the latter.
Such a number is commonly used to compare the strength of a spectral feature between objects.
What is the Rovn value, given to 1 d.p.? 10.9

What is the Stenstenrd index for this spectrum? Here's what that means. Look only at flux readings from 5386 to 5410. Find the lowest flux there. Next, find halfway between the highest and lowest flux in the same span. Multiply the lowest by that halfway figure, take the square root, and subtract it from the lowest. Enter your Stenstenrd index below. -0.66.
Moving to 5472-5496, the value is -1.33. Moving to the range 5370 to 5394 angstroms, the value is -0.59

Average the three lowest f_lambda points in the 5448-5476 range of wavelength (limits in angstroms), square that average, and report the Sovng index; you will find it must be 109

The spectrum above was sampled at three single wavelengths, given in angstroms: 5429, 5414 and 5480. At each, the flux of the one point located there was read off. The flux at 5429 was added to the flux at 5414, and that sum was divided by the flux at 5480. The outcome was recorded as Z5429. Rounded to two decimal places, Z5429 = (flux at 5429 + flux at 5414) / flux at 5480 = 1.56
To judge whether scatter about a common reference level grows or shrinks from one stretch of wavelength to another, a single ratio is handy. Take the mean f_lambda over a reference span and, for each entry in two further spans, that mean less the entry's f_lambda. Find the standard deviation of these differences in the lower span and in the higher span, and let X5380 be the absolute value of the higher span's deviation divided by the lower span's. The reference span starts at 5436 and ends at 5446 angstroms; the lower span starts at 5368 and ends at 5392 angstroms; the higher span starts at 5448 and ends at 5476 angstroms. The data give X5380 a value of 1.1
